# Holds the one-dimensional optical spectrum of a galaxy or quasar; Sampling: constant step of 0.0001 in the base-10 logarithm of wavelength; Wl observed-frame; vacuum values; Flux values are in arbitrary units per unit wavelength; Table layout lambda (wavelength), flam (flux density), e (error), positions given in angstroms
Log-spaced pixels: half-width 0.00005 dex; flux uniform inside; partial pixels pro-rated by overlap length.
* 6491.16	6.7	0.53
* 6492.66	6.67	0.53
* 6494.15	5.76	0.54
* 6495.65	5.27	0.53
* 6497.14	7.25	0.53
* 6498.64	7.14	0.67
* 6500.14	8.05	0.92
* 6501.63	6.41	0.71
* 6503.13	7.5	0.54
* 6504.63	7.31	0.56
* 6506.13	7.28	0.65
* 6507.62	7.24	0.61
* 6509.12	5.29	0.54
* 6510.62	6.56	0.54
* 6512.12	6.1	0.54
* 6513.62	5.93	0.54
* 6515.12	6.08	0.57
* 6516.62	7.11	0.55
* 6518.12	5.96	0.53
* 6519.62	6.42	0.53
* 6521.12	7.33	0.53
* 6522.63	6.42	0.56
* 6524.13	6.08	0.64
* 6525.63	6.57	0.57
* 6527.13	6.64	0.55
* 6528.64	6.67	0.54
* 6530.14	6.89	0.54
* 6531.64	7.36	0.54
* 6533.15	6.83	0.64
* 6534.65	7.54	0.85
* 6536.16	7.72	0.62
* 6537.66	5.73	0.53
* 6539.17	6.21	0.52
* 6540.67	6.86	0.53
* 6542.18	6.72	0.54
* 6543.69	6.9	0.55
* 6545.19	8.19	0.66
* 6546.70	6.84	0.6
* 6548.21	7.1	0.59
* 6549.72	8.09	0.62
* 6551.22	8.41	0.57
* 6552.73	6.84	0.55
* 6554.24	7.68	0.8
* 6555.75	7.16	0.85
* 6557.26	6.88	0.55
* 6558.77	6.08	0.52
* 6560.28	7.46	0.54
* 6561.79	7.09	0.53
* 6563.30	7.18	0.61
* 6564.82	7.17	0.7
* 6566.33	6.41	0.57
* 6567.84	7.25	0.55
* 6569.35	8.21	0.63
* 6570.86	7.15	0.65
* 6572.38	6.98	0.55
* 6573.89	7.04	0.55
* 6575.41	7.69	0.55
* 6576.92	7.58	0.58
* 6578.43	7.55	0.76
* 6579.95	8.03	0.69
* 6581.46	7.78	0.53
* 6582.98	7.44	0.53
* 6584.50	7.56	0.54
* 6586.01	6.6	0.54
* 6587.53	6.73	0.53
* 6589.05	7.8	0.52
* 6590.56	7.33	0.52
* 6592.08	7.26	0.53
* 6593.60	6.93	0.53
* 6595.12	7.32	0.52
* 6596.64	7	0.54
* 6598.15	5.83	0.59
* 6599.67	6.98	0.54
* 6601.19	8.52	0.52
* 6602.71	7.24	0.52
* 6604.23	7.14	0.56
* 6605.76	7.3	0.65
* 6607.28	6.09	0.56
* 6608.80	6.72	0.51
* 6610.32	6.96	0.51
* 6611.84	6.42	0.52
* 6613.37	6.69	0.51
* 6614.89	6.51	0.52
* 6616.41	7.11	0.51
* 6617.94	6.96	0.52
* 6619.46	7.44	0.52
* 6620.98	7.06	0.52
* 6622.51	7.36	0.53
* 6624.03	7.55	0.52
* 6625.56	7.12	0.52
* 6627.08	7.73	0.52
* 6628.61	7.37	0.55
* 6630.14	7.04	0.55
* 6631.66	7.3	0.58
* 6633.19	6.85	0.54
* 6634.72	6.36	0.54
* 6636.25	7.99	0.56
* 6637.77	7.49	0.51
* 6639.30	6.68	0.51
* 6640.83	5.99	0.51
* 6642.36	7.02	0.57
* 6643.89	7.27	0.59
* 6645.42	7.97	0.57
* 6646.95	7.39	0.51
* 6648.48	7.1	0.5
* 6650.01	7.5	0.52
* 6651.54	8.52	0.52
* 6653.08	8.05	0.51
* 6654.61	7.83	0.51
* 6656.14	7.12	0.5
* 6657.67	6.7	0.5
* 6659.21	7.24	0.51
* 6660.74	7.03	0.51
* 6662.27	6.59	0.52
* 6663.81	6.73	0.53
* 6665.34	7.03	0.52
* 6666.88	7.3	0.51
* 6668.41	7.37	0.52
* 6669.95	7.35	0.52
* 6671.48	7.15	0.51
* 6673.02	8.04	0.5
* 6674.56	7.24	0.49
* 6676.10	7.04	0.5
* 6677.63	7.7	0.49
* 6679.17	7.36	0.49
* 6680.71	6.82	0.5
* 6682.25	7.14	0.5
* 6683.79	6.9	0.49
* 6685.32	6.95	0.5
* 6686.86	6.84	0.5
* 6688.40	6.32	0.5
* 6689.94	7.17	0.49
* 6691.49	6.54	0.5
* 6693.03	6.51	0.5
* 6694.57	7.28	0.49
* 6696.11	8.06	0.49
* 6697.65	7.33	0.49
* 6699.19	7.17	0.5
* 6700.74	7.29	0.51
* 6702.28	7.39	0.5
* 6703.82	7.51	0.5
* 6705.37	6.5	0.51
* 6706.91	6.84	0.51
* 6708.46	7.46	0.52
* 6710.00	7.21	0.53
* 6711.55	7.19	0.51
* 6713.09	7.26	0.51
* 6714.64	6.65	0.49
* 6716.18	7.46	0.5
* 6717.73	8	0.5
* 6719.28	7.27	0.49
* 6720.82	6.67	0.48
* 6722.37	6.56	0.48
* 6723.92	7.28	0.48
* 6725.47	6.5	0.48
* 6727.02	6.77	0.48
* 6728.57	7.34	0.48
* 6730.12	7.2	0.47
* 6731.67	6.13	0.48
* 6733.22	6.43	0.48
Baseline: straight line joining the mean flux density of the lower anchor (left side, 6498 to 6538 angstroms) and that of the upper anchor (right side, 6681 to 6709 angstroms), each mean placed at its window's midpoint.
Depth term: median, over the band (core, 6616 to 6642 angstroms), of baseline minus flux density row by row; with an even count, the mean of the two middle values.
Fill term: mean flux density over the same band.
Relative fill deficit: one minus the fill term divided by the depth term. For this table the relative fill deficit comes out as 39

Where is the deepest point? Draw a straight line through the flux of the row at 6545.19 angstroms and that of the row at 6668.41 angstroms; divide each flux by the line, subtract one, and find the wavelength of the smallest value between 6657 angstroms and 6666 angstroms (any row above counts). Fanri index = 6662.27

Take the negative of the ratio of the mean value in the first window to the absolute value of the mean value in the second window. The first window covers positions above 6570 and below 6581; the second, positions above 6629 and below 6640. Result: -1.05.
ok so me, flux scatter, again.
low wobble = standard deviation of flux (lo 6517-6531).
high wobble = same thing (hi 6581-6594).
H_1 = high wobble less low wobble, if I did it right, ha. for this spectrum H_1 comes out 0.02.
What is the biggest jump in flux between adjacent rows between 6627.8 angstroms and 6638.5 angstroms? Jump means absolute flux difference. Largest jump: 1.6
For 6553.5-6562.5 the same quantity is 1.4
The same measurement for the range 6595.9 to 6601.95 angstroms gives 1.5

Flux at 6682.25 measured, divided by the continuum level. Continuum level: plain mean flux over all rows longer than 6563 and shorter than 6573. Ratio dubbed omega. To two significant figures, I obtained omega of 0.99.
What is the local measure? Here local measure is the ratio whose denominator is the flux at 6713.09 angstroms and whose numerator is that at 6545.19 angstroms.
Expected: 1.13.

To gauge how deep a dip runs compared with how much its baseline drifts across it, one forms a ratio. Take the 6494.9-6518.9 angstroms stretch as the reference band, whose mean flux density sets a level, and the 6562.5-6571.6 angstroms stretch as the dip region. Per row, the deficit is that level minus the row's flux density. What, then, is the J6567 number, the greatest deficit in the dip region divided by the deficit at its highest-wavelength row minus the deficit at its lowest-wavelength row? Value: 8.2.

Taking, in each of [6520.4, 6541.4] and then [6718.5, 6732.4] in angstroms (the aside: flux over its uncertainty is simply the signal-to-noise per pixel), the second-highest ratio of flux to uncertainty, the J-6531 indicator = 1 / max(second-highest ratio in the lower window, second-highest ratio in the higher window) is 0.0654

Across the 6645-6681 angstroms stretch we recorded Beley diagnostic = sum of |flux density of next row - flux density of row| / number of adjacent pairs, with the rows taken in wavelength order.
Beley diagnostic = 0.42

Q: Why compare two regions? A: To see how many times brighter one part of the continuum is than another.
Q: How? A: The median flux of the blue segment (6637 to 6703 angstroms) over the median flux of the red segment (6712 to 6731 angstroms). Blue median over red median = 0.99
